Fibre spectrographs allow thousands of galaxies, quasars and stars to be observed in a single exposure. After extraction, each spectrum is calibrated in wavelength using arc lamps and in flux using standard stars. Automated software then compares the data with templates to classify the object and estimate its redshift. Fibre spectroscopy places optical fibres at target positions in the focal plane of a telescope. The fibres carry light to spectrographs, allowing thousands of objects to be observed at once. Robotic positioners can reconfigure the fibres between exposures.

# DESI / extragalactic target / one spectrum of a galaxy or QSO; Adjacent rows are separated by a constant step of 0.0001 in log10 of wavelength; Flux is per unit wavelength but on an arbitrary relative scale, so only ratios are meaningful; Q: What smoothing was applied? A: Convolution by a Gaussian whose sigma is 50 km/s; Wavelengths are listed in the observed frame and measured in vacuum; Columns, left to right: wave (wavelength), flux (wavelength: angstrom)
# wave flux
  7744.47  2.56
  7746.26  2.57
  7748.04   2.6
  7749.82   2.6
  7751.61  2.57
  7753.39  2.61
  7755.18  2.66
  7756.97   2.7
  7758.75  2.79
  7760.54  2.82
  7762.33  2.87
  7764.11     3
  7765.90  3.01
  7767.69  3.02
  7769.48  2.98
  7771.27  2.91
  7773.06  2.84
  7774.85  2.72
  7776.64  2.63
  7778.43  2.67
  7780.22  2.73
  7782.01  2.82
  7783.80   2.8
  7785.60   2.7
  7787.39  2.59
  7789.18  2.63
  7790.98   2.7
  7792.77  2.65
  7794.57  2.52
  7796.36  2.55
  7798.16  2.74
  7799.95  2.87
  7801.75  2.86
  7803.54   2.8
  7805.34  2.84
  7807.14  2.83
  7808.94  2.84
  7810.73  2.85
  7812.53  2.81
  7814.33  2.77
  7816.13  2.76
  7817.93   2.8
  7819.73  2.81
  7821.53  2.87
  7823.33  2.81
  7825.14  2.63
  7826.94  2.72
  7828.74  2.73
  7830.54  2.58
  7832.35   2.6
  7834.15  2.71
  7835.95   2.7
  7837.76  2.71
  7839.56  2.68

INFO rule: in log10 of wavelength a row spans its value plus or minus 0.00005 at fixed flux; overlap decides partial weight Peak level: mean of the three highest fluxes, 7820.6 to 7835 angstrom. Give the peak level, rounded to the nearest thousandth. 2.803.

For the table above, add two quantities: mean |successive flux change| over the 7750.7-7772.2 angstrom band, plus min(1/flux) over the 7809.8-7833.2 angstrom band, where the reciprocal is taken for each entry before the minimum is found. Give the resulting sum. 0.399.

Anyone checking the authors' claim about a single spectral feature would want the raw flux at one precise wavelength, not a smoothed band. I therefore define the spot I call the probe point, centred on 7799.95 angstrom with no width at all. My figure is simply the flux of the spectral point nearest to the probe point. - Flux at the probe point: 2.87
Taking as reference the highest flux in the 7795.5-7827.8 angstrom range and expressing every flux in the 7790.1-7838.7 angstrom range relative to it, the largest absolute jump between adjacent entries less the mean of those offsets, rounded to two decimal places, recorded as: 0.32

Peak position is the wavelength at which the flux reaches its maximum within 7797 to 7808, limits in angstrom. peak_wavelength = 7799.95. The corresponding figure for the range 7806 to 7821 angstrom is 7810.73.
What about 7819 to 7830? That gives 7821.53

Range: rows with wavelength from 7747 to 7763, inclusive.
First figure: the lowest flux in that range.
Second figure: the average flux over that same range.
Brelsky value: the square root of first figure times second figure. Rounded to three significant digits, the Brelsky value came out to 2.63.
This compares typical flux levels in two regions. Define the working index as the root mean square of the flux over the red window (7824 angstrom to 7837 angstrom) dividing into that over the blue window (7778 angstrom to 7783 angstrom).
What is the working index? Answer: 1.03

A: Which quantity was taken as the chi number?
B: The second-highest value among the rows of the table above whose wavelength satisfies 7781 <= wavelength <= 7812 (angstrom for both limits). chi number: 2.86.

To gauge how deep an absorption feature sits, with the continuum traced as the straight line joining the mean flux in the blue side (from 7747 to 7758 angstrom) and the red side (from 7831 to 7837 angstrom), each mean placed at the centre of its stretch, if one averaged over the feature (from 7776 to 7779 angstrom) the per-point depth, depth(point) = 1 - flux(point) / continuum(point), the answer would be -0.005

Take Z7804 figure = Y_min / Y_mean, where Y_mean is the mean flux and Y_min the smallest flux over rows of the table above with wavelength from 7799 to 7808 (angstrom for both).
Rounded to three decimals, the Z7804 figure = 0.986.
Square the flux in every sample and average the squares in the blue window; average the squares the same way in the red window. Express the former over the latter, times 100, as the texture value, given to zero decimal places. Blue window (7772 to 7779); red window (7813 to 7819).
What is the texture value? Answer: 96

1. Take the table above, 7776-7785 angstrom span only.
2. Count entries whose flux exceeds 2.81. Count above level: 1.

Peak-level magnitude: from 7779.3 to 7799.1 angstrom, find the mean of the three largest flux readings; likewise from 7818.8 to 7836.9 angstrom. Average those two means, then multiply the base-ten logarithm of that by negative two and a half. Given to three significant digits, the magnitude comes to -1.12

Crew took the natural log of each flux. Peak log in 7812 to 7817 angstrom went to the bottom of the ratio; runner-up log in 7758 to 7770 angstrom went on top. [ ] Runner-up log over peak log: 1.07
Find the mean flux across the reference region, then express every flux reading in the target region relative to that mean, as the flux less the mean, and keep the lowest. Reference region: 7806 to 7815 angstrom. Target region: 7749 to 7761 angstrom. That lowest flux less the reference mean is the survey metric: -0.25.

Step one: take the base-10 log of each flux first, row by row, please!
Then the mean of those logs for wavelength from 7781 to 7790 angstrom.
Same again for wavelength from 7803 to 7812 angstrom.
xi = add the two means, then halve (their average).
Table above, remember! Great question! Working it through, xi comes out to 0.442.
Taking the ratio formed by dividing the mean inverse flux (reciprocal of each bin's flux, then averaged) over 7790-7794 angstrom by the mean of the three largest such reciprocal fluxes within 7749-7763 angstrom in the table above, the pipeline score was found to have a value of 0.97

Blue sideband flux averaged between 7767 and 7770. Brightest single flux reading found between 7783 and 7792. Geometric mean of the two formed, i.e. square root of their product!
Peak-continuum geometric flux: 2.90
